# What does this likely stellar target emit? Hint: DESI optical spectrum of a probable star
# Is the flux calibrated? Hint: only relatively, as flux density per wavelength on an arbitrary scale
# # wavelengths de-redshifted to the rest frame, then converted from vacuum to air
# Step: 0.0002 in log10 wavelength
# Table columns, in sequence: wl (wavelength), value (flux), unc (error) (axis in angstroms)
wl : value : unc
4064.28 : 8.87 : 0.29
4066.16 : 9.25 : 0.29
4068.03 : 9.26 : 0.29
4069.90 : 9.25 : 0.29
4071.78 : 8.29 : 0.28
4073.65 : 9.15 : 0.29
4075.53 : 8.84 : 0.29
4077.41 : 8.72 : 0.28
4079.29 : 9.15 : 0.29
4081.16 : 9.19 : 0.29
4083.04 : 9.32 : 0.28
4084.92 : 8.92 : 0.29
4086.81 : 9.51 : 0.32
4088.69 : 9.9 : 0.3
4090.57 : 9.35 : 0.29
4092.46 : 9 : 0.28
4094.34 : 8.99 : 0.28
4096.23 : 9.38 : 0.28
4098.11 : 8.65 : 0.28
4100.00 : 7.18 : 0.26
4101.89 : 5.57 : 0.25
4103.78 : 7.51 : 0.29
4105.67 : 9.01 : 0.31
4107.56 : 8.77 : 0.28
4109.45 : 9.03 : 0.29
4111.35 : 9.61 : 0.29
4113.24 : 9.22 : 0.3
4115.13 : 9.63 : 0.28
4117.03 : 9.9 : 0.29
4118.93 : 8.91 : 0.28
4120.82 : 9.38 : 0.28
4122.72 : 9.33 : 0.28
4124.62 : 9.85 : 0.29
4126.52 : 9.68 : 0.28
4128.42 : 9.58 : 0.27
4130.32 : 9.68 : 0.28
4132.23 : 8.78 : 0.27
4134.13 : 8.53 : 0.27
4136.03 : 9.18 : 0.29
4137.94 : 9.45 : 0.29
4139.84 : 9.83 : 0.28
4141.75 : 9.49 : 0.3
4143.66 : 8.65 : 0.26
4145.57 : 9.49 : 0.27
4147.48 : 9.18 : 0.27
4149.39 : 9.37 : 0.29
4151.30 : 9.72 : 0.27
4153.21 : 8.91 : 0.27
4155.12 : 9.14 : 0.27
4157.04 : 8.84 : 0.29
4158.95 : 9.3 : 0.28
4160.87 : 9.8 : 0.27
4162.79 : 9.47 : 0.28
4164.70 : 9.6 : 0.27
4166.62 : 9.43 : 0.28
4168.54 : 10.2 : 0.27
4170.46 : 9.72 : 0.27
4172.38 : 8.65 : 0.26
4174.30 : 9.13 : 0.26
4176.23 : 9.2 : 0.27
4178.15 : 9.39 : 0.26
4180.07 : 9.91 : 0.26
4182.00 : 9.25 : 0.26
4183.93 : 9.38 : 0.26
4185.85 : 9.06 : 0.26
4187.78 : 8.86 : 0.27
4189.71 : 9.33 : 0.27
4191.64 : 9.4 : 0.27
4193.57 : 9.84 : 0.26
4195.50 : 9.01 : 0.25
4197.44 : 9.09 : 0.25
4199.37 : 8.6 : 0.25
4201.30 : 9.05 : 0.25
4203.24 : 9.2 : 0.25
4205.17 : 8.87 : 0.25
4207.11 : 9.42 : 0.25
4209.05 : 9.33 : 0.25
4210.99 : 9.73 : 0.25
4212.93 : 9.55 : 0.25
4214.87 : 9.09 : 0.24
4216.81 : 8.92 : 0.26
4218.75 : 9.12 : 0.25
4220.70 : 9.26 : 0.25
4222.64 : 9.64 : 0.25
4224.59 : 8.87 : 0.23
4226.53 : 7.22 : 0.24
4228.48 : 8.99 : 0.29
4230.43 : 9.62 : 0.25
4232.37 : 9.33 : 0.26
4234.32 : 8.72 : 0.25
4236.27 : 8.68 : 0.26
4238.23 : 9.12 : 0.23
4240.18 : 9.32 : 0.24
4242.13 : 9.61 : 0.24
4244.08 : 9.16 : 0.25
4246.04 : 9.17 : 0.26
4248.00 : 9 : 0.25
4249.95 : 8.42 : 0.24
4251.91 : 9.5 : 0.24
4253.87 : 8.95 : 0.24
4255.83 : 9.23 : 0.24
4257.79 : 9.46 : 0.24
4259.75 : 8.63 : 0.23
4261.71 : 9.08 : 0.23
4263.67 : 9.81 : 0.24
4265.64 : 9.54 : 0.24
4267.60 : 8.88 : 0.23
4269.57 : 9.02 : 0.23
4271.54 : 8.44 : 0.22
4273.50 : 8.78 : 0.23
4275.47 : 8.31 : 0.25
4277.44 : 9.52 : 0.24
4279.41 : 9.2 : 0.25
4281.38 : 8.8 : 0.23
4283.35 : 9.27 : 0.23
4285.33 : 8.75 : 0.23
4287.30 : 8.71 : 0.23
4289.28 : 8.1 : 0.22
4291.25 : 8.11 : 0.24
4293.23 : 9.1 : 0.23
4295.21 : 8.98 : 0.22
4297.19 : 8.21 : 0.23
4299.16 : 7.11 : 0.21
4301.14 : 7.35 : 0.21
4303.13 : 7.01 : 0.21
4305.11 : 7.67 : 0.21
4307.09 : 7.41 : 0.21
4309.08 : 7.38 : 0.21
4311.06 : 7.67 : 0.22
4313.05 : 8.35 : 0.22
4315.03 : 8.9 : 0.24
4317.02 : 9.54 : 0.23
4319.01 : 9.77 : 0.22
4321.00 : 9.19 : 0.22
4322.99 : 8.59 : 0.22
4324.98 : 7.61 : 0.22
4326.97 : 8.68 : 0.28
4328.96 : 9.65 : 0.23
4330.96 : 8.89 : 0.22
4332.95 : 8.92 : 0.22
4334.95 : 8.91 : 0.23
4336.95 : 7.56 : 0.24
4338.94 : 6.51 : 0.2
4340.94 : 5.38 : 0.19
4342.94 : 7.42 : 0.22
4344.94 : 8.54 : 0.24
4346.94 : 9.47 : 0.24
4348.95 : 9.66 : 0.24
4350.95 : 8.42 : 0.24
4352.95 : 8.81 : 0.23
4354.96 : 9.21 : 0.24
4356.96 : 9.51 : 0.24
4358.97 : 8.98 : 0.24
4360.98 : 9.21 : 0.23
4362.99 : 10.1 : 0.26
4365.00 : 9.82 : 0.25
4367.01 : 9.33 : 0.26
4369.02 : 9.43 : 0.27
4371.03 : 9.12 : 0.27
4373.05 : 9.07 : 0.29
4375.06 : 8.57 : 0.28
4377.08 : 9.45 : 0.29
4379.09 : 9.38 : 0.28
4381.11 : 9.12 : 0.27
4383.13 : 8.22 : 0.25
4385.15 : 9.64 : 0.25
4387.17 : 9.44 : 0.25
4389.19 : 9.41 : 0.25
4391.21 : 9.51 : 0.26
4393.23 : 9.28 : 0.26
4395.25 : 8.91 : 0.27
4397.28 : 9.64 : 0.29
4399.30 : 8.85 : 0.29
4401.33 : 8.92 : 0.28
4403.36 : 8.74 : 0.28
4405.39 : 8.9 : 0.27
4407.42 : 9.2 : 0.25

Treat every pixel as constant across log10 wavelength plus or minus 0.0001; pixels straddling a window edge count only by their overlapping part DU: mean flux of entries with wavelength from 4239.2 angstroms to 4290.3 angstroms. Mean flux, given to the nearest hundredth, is 9.03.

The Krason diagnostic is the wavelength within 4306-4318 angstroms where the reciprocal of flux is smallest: 4317.02 angstroms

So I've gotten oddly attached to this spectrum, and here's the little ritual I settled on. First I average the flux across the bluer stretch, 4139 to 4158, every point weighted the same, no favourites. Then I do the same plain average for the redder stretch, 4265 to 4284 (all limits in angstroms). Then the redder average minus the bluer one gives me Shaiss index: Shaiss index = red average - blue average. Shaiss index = -0.29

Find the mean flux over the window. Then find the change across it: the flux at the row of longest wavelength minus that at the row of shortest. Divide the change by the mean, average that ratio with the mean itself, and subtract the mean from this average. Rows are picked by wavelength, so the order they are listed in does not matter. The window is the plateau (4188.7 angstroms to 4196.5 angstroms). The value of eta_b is -4.71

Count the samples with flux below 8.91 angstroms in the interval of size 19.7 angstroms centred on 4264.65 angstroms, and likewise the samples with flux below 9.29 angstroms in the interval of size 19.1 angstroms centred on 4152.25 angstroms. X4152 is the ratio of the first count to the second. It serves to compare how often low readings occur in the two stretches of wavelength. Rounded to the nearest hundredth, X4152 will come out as 0.80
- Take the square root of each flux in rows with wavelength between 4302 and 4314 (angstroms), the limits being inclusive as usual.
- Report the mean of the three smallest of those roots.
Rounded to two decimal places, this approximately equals 2.70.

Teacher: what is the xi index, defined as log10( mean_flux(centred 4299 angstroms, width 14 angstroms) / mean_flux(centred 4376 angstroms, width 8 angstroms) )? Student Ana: -0.061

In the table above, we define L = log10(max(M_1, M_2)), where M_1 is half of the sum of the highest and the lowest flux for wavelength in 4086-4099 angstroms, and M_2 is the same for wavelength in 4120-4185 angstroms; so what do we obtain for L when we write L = 0.972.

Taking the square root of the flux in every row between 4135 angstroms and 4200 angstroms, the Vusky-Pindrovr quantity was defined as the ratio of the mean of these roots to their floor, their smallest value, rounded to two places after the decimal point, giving 1.04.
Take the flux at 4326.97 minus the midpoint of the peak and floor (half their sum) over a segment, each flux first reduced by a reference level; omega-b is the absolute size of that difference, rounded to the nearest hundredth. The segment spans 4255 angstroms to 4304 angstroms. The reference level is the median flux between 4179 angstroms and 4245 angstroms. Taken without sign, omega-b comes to 0.27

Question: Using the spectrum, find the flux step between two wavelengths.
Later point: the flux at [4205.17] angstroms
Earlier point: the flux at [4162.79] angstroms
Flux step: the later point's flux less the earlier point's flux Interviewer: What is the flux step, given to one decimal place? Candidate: -0.6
